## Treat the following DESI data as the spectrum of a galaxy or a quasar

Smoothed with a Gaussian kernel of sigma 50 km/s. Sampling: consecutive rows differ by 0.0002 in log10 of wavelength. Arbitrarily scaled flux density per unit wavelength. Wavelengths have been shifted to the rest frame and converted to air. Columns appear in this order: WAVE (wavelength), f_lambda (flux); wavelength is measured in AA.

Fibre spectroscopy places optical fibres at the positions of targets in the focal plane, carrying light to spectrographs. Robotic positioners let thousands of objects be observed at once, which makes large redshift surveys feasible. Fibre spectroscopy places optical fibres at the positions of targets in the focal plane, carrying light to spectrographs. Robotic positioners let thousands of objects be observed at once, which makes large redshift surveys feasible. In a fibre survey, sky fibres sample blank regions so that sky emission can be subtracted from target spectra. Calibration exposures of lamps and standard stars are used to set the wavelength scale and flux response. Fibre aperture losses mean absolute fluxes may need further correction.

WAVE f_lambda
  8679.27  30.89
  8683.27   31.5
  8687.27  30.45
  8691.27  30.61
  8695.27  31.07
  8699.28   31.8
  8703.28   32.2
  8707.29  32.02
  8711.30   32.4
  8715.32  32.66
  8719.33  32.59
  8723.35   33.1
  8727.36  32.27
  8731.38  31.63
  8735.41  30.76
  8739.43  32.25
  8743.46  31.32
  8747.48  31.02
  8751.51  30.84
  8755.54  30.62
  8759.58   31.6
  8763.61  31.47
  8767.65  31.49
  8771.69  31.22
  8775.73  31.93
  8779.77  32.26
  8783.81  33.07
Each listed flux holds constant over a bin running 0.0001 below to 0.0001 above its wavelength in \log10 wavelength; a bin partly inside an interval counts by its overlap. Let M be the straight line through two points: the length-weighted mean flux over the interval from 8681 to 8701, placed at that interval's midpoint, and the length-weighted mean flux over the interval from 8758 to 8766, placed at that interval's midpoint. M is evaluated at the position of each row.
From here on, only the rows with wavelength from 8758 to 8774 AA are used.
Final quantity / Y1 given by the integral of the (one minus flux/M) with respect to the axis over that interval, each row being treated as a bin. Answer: 0.06 AA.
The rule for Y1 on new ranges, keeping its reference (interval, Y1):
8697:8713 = -0.47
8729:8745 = -0.07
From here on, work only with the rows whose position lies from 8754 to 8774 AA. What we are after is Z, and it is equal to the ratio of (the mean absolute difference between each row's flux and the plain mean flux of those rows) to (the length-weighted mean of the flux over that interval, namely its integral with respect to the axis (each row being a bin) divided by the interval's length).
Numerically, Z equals 0.009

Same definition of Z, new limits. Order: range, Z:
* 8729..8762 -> 0.014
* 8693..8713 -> 0.012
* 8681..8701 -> 0.015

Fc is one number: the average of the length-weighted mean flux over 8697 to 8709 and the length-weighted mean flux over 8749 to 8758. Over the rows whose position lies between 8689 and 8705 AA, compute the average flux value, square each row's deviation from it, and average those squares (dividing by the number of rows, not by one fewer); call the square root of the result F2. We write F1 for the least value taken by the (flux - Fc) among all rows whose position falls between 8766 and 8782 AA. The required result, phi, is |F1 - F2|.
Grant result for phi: 0.78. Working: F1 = -0.16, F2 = 0.62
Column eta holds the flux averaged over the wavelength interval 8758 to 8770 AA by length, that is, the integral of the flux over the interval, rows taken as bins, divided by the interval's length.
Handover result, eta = 31.5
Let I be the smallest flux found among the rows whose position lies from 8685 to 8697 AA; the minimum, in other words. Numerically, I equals 30.45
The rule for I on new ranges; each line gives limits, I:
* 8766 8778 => 31.22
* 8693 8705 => 31.07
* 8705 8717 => 32.02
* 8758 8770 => 31.47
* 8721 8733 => 31.63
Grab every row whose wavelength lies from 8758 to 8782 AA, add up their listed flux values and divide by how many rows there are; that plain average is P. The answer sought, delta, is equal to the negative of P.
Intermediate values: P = 31.7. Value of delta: -31.7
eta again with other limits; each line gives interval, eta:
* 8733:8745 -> 31.4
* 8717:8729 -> 32.7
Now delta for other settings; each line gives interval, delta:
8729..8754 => -31.3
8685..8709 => -31.4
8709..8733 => -32.4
